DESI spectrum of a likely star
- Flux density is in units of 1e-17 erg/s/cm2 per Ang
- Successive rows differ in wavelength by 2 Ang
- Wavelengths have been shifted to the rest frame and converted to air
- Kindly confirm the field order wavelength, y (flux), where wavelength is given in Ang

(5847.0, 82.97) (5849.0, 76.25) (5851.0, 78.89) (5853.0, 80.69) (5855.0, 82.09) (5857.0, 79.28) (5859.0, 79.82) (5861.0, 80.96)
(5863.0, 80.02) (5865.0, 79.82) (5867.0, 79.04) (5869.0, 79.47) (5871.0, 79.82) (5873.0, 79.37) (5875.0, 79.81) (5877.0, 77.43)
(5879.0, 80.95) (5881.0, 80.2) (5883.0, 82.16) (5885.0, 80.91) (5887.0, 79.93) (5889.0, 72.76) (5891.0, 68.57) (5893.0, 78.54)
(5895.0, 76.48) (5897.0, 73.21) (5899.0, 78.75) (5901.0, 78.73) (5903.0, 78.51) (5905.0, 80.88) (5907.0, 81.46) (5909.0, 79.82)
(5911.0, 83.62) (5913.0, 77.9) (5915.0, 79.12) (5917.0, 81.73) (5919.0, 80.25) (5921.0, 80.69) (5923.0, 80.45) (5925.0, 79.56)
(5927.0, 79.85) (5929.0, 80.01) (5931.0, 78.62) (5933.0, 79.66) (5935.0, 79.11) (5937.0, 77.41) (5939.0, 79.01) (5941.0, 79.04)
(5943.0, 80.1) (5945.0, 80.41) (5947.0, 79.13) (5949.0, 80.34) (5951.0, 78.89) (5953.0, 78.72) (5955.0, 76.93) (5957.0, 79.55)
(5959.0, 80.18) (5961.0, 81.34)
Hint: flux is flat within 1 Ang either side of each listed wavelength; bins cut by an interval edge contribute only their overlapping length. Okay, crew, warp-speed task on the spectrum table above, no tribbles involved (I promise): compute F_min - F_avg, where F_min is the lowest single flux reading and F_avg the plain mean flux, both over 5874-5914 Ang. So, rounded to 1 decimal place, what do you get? -10.0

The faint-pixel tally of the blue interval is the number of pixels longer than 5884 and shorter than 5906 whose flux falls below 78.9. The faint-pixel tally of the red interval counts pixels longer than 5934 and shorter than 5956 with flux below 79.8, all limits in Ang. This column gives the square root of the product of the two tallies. 8.0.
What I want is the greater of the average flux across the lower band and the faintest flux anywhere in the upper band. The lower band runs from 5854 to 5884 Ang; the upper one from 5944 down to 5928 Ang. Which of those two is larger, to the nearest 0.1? 80.0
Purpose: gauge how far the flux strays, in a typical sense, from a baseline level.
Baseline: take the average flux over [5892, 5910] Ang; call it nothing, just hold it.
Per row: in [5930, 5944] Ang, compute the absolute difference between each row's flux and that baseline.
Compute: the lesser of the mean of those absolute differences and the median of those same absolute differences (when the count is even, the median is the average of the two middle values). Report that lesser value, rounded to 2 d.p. 0.62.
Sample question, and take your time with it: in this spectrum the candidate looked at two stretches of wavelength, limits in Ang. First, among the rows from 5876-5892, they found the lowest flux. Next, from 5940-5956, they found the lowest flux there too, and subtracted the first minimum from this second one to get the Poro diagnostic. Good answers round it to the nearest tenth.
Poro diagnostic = 8.4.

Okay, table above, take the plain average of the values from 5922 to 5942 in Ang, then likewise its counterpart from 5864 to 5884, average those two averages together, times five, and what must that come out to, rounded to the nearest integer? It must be 398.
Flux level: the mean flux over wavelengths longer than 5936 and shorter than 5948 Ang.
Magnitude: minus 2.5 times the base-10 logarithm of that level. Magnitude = -4.75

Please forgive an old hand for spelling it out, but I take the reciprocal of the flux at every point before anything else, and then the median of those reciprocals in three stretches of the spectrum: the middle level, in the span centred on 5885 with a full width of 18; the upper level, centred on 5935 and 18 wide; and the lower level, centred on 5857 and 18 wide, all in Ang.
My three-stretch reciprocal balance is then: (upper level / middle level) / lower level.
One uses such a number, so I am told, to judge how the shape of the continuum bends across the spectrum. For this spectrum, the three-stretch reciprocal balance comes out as 80.6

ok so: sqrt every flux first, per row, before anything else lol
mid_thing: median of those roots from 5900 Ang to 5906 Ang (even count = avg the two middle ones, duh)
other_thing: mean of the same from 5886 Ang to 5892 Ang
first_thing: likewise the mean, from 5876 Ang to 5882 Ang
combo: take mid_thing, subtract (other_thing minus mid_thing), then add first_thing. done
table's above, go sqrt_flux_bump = 18.08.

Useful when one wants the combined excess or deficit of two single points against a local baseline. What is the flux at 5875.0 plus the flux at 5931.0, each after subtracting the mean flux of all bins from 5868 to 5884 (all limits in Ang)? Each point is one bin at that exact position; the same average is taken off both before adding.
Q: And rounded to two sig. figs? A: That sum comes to -1.4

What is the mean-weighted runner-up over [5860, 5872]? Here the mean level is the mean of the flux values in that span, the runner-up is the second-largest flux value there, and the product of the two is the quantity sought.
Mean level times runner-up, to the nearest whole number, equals 6390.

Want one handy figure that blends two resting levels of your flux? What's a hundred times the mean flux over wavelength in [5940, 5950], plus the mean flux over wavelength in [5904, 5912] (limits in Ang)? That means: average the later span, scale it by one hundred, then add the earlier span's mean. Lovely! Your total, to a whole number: 8062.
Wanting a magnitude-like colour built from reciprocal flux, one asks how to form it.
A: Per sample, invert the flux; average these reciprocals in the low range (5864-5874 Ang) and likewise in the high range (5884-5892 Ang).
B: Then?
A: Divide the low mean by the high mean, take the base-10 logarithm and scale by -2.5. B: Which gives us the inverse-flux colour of 0.061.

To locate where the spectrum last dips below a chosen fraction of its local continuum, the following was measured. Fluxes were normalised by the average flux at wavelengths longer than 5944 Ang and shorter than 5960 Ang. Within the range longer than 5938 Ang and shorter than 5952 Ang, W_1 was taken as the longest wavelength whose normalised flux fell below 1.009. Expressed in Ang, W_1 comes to 5951.0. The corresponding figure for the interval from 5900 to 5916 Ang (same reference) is 5915.0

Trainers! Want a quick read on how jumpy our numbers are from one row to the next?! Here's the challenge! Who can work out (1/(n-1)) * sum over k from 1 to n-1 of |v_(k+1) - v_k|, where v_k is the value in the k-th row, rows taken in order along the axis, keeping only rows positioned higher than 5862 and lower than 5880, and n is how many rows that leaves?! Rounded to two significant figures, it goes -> 1.1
